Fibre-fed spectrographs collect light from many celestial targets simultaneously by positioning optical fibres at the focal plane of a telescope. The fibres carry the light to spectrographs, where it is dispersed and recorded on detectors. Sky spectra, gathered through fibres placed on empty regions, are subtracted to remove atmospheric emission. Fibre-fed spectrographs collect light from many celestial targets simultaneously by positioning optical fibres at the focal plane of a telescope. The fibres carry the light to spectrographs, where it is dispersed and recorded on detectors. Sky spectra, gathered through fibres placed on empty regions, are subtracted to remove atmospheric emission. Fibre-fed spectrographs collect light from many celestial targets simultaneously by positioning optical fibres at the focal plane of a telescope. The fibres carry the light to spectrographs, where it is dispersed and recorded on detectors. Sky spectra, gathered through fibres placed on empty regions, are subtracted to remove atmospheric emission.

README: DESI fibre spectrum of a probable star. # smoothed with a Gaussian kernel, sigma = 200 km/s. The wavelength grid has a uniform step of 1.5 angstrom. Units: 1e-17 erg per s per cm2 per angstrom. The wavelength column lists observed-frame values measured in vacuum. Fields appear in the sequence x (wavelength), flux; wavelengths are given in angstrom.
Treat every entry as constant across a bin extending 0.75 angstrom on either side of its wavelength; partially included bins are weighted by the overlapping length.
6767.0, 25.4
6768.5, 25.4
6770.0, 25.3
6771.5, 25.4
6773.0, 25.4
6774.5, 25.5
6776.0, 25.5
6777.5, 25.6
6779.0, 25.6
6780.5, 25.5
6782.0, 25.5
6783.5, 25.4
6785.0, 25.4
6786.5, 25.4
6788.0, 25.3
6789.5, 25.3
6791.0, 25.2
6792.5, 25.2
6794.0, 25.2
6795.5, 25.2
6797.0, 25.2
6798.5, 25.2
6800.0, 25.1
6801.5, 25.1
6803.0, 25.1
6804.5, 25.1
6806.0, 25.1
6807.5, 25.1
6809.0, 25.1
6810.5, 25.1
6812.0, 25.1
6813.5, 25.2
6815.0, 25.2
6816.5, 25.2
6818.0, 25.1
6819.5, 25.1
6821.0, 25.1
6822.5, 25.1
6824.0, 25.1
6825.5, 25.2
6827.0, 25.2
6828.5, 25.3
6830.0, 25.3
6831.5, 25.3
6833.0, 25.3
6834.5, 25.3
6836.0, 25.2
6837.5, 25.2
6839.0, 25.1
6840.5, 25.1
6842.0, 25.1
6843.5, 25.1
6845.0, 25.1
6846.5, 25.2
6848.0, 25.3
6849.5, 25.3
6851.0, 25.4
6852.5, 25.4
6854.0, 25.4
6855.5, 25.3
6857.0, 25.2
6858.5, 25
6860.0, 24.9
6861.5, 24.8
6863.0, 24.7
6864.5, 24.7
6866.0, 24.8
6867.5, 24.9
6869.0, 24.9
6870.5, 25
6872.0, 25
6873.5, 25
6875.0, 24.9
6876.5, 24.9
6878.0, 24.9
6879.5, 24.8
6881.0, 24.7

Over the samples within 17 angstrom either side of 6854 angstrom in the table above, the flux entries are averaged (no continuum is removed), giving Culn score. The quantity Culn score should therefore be 25.1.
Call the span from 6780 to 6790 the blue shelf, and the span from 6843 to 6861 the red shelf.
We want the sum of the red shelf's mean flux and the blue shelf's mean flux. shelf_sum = 50.6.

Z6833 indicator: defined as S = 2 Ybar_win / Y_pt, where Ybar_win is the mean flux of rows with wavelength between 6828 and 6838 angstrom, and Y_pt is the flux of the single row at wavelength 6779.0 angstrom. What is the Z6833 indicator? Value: 1.97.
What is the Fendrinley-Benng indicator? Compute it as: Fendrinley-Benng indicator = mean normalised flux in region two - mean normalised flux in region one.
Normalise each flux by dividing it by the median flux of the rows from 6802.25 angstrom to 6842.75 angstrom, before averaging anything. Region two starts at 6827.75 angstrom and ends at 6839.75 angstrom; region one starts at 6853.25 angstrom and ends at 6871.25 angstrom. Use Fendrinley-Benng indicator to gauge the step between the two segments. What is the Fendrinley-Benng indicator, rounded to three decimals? 0.011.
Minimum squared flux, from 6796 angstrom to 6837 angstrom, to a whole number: 630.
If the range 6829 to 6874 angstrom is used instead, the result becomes 610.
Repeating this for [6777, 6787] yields 645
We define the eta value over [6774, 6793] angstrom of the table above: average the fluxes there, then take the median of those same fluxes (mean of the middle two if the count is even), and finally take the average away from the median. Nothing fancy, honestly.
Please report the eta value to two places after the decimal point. -0.02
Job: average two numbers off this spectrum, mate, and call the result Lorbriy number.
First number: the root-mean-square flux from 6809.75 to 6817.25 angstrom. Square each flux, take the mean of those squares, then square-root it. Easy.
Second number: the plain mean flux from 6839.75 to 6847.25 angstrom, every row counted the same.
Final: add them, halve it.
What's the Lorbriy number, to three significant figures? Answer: 25.1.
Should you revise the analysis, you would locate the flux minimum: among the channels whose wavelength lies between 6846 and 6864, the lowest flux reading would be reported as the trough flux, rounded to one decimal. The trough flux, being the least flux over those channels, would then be 24.7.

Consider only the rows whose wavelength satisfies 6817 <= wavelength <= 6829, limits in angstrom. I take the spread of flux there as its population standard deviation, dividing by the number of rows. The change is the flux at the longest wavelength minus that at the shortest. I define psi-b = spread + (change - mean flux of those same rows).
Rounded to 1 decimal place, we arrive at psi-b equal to -24.9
